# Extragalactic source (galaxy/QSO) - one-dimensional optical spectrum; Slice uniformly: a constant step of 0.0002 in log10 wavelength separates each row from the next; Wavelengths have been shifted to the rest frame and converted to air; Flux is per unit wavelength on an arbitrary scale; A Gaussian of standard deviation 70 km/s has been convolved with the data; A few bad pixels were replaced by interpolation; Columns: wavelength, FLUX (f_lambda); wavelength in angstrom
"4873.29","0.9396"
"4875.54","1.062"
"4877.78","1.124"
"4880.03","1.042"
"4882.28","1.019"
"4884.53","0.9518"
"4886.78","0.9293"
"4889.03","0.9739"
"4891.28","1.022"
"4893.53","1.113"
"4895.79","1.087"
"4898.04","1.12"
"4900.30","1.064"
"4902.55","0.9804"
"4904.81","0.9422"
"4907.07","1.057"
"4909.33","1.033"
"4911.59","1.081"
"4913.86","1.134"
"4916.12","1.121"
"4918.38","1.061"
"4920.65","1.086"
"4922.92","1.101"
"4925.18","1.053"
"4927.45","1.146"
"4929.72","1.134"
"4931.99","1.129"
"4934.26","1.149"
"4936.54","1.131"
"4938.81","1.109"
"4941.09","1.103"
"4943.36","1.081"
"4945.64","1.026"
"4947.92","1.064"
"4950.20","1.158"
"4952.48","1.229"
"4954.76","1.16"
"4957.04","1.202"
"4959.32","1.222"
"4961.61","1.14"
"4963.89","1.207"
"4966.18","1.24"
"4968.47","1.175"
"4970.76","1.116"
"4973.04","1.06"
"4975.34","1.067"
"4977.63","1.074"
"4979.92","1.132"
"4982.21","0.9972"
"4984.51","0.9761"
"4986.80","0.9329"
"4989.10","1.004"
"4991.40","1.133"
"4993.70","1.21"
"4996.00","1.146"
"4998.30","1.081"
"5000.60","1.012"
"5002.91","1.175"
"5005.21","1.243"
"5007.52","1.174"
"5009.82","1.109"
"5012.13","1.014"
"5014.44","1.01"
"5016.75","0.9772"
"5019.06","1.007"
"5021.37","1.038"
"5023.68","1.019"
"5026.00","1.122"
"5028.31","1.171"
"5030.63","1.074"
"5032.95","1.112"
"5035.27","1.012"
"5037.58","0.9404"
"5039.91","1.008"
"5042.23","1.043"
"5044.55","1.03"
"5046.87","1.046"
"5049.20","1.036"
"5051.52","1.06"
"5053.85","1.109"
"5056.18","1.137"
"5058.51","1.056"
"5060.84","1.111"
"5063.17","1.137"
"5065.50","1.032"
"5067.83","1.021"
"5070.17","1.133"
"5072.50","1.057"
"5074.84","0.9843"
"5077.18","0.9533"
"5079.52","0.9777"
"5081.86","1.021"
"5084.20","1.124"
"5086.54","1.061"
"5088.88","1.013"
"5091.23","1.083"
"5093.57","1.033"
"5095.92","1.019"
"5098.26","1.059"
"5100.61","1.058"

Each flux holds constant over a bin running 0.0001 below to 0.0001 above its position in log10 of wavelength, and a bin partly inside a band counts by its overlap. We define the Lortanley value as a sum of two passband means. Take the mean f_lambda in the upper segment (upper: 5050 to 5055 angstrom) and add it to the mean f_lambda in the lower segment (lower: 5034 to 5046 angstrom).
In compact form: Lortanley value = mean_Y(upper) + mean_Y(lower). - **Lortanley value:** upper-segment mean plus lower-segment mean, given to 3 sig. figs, 2.09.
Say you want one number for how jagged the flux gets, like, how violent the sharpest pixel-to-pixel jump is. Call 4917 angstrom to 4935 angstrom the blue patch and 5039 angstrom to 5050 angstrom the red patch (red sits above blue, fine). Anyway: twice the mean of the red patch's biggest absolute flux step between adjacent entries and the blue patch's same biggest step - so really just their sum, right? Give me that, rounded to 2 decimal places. 0.13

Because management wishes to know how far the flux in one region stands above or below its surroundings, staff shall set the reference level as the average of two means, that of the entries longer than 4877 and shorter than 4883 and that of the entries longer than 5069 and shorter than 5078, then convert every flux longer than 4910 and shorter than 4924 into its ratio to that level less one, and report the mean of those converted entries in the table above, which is 0.05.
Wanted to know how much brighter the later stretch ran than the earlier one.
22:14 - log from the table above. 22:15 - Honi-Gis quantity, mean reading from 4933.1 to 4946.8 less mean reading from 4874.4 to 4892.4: 0.084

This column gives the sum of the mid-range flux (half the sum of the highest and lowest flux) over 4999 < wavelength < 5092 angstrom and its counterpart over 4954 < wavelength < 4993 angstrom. 2.18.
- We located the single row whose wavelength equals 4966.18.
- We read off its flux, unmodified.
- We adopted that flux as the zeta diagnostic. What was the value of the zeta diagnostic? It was 1.24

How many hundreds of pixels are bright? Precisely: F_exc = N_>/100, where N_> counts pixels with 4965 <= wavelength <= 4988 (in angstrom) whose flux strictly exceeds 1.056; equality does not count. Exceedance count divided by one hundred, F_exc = 0.07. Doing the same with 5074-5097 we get 0.03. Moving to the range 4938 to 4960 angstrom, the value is 0.09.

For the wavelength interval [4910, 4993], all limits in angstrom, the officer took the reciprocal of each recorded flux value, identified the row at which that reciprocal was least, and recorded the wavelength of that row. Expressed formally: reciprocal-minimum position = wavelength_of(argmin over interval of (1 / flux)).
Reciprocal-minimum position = 4966.18 angstrom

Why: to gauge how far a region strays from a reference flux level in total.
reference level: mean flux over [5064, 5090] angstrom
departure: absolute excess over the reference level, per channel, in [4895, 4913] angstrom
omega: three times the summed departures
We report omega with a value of 1.15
